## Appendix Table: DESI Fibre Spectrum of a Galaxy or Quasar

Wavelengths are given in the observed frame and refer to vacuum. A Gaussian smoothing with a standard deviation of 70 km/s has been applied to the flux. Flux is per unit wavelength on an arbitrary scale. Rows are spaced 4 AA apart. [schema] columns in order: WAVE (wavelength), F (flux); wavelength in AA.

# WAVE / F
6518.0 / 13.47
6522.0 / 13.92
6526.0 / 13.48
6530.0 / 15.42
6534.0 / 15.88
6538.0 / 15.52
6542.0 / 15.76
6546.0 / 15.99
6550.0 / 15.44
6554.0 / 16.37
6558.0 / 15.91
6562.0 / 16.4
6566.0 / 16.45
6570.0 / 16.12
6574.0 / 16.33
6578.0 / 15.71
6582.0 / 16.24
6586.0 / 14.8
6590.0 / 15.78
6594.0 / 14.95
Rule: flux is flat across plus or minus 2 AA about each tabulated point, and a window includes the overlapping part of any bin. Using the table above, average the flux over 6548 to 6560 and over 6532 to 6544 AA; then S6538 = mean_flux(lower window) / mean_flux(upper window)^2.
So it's 0.0621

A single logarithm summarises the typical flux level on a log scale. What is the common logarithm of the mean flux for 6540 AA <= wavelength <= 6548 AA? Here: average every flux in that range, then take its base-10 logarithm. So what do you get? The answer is 1.20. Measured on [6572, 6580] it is 1.20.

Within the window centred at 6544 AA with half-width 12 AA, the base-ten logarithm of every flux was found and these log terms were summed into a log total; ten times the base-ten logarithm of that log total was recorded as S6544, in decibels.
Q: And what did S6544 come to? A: 8.6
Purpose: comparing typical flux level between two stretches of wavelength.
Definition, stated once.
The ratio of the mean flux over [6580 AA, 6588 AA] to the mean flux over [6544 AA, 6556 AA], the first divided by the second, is 0.97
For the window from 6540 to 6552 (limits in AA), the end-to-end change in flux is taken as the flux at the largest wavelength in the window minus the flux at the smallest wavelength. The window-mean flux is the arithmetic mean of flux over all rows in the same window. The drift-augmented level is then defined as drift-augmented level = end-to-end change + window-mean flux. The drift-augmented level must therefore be 15.4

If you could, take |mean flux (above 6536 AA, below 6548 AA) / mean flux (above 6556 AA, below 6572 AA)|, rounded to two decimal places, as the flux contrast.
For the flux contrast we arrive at 0.97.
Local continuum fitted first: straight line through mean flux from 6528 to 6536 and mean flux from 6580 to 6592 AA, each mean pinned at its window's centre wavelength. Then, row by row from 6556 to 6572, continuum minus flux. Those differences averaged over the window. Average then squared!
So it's 0.355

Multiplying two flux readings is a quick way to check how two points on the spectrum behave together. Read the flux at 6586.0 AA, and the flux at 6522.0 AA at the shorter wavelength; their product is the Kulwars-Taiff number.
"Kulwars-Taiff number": 206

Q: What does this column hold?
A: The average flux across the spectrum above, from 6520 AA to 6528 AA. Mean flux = 13.7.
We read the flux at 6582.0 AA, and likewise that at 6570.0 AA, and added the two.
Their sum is 32.4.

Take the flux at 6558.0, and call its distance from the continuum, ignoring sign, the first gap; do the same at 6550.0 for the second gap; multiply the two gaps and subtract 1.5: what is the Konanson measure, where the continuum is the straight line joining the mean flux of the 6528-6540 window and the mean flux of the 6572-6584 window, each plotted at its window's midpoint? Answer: -1.49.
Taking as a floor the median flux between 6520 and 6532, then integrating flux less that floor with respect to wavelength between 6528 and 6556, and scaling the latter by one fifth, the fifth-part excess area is 10.4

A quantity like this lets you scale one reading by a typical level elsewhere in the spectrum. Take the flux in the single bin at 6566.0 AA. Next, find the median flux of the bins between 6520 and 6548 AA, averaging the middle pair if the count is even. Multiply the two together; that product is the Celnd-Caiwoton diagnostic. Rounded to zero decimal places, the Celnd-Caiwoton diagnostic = 255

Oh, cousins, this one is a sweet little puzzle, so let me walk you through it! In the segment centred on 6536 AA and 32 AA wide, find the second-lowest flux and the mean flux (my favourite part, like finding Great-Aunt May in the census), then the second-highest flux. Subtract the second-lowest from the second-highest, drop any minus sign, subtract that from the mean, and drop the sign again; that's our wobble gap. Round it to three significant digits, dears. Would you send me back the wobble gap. 13.2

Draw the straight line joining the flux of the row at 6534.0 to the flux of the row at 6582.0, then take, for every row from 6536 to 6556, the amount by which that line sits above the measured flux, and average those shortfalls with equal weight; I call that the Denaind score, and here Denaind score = 0.15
